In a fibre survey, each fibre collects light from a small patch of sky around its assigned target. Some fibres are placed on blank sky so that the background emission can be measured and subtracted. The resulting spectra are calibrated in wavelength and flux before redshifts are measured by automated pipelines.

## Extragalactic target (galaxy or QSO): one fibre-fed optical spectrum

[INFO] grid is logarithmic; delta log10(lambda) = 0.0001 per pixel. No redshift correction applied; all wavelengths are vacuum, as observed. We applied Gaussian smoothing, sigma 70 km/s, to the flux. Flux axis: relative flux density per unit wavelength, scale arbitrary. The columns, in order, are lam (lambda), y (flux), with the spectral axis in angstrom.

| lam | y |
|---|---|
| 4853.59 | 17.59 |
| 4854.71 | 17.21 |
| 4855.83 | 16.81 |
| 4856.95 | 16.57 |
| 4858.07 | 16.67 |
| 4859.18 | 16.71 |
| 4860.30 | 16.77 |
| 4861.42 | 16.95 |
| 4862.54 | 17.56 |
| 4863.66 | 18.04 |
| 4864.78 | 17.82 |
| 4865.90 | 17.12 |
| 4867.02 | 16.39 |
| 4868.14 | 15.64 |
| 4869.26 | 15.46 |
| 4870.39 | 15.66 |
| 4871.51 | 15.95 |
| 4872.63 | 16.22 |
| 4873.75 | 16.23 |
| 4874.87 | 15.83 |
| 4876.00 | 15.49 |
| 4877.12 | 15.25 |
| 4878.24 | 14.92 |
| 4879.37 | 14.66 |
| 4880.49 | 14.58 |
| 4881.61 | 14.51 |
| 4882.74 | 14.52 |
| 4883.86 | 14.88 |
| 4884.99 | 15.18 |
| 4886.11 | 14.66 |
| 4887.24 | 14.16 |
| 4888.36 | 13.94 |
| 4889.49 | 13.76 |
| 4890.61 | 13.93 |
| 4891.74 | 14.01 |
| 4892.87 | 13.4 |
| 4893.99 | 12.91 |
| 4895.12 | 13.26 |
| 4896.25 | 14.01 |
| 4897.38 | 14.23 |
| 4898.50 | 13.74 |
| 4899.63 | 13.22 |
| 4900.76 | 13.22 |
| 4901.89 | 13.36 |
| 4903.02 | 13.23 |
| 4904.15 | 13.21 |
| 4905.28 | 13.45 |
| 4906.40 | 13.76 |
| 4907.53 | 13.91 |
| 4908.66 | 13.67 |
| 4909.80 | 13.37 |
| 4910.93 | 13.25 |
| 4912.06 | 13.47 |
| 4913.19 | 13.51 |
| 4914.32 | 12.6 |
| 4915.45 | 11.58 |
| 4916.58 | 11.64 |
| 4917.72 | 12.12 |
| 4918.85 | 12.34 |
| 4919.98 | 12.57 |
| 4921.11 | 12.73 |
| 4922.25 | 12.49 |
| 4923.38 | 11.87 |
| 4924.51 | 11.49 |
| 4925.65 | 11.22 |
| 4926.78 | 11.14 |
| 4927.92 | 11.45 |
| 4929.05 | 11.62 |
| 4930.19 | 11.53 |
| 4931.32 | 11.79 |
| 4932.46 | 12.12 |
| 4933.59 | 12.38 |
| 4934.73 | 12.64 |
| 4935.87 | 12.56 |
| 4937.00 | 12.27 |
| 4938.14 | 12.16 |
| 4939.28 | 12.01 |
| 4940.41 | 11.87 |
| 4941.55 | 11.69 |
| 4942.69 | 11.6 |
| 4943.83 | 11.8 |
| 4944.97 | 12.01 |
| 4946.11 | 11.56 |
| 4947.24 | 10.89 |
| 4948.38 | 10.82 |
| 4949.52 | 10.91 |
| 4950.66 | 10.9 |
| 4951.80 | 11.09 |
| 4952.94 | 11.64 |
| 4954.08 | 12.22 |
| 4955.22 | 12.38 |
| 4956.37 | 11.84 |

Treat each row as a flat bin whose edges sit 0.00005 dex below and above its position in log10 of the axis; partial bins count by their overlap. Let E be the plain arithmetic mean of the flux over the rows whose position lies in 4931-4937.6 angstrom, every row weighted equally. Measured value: 12.3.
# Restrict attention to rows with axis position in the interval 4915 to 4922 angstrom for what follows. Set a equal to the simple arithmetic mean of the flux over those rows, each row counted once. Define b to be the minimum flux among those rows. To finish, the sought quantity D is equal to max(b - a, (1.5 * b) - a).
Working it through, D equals 5.2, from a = 12.2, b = 11.58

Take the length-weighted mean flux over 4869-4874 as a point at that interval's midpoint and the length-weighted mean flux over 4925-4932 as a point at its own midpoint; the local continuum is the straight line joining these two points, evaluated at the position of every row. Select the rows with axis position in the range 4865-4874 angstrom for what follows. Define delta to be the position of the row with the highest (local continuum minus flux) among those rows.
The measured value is 4869.26 angstrom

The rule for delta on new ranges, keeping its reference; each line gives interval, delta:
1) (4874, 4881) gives 4879.37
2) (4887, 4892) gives 4889.49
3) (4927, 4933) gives 4927.92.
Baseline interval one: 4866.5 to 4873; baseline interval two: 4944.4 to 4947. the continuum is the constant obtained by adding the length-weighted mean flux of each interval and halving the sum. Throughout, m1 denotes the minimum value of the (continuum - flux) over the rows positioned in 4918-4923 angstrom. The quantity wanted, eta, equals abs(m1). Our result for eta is 1.1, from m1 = 1.1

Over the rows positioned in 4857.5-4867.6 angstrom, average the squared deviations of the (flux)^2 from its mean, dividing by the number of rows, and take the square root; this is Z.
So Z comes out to 18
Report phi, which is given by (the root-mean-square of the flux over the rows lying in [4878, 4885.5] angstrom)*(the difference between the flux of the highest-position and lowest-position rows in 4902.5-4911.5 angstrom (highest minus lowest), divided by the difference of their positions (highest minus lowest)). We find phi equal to 0.0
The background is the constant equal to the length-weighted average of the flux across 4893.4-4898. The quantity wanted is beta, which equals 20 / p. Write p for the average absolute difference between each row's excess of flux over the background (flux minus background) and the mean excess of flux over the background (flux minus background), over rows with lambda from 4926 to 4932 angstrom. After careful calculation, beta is 118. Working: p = 0.17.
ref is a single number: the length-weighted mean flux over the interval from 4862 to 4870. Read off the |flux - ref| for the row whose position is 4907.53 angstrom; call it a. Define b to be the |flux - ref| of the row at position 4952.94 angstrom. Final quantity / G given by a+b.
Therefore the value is 8.1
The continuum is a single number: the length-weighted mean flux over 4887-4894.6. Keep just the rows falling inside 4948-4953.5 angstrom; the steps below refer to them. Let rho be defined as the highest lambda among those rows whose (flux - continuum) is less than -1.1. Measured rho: 4952.94 angstrom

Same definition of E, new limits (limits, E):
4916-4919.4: 12.0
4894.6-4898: 13.8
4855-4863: 16.9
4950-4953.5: 11.2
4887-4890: 14.0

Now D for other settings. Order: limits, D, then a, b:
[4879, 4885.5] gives 7.0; 14.7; 14.51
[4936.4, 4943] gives 5.5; 11.9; 11.6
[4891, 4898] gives 5.7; 13.6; 12.91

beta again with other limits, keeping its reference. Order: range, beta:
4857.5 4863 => 77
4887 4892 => 200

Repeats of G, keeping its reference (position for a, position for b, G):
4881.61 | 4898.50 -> 5.4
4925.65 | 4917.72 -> 10.3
